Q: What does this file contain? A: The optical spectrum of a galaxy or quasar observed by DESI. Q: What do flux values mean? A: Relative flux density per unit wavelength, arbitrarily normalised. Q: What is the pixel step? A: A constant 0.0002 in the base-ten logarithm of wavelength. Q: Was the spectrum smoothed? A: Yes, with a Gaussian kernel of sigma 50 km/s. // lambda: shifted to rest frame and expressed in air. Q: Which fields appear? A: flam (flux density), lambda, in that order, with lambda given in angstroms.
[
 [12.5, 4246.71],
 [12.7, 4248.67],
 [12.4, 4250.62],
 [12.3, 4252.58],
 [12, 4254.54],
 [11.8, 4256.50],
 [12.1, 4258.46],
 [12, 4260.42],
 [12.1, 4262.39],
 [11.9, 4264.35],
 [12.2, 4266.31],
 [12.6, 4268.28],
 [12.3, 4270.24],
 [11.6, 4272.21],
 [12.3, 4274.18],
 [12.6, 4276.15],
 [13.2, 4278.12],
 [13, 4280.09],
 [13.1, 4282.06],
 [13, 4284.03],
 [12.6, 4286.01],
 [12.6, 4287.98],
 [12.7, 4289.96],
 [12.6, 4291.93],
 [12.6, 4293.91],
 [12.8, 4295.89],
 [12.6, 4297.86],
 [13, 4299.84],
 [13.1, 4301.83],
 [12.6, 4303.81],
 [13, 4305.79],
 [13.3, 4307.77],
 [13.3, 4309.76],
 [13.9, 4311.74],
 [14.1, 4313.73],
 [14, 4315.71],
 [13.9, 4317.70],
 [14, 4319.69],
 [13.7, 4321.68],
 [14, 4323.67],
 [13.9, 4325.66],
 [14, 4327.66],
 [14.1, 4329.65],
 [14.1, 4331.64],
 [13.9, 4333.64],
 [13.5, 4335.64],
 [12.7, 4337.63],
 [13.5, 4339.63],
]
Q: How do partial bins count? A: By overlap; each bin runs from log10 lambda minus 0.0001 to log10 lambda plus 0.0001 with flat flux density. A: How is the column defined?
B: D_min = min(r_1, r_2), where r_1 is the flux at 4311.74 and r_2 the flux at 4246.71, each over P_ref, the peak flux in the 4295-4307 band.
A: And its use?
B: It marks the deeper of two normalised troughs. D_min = 0.95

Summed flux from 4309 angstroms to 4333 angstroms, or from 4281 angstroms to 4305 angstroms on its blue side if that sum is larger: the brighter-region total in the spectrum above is 167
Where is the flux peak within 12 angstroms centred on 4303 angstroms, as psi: 4307.77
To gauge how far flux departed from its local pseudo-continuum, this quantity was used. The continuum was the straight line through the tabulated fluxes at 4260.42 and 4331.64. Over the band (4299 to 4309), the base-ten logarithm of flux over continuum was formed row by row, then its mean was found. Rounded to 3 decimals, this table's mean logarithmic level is -0.009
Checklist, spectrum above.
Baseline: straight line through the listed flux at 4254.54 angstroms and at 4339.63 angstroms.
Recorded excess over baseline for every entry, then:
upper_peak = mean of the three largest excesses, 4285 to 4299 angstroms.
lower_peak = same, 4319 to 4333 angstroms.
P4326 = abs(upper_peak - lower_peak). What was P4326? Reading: 0.7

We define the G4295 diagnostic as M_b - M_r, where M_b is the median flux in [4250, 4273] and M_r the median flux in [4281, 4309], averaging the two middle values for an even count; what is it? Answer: -0.65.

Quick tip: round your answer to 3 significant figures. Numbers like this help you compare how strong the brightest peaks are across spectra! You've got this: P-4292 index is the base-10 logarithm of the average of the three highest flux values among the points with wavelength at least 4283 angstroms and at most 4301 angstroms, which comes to 1.11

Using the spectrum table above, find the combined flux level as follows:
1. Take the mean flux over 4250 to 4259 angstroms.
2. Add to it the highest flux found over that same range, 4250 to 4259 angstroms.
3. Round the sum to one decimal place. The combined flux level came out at 24.5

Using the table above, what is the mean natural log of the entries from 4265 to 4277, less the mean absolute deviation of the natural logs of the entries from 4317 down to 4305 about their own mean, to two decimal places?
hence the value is 2.48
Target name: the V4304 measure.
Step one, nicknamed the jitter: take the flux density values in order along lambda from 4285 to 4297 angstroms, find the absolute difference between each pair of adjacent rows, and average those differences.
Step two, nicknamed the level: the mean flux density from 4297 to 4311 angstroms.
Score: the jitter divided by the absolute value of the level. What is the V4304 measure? 0.006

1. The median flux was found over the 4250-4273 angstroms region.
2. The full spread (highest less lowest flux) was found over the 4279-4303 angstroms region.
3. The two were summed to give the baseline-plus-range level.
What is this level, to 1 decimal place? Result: 12.6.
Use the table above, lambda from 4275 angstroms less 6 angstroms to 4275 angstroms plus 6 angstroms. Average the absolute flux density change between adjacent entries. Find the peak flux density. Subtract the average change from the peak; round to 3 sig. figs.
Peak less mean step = 12.7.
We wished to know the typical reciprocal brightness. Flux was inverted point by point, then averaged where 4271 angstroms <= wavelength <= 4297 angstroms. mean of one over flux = 0.0790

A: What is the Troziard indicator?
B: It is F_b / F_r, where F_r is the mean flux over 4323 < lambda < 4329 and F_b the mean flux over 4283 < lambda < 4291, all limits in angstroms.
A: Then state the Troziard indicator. 0.911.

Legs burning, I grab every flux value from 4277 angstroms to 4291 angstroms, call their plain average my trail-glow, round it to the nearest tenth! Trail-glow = 12.9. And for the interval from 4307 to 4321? 13.8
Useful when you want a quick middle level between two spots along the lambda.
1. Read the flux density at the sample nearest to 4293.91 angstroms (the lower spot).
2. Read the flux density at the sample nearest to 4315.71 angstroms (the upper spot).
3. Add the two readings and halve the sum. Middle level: 13.3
